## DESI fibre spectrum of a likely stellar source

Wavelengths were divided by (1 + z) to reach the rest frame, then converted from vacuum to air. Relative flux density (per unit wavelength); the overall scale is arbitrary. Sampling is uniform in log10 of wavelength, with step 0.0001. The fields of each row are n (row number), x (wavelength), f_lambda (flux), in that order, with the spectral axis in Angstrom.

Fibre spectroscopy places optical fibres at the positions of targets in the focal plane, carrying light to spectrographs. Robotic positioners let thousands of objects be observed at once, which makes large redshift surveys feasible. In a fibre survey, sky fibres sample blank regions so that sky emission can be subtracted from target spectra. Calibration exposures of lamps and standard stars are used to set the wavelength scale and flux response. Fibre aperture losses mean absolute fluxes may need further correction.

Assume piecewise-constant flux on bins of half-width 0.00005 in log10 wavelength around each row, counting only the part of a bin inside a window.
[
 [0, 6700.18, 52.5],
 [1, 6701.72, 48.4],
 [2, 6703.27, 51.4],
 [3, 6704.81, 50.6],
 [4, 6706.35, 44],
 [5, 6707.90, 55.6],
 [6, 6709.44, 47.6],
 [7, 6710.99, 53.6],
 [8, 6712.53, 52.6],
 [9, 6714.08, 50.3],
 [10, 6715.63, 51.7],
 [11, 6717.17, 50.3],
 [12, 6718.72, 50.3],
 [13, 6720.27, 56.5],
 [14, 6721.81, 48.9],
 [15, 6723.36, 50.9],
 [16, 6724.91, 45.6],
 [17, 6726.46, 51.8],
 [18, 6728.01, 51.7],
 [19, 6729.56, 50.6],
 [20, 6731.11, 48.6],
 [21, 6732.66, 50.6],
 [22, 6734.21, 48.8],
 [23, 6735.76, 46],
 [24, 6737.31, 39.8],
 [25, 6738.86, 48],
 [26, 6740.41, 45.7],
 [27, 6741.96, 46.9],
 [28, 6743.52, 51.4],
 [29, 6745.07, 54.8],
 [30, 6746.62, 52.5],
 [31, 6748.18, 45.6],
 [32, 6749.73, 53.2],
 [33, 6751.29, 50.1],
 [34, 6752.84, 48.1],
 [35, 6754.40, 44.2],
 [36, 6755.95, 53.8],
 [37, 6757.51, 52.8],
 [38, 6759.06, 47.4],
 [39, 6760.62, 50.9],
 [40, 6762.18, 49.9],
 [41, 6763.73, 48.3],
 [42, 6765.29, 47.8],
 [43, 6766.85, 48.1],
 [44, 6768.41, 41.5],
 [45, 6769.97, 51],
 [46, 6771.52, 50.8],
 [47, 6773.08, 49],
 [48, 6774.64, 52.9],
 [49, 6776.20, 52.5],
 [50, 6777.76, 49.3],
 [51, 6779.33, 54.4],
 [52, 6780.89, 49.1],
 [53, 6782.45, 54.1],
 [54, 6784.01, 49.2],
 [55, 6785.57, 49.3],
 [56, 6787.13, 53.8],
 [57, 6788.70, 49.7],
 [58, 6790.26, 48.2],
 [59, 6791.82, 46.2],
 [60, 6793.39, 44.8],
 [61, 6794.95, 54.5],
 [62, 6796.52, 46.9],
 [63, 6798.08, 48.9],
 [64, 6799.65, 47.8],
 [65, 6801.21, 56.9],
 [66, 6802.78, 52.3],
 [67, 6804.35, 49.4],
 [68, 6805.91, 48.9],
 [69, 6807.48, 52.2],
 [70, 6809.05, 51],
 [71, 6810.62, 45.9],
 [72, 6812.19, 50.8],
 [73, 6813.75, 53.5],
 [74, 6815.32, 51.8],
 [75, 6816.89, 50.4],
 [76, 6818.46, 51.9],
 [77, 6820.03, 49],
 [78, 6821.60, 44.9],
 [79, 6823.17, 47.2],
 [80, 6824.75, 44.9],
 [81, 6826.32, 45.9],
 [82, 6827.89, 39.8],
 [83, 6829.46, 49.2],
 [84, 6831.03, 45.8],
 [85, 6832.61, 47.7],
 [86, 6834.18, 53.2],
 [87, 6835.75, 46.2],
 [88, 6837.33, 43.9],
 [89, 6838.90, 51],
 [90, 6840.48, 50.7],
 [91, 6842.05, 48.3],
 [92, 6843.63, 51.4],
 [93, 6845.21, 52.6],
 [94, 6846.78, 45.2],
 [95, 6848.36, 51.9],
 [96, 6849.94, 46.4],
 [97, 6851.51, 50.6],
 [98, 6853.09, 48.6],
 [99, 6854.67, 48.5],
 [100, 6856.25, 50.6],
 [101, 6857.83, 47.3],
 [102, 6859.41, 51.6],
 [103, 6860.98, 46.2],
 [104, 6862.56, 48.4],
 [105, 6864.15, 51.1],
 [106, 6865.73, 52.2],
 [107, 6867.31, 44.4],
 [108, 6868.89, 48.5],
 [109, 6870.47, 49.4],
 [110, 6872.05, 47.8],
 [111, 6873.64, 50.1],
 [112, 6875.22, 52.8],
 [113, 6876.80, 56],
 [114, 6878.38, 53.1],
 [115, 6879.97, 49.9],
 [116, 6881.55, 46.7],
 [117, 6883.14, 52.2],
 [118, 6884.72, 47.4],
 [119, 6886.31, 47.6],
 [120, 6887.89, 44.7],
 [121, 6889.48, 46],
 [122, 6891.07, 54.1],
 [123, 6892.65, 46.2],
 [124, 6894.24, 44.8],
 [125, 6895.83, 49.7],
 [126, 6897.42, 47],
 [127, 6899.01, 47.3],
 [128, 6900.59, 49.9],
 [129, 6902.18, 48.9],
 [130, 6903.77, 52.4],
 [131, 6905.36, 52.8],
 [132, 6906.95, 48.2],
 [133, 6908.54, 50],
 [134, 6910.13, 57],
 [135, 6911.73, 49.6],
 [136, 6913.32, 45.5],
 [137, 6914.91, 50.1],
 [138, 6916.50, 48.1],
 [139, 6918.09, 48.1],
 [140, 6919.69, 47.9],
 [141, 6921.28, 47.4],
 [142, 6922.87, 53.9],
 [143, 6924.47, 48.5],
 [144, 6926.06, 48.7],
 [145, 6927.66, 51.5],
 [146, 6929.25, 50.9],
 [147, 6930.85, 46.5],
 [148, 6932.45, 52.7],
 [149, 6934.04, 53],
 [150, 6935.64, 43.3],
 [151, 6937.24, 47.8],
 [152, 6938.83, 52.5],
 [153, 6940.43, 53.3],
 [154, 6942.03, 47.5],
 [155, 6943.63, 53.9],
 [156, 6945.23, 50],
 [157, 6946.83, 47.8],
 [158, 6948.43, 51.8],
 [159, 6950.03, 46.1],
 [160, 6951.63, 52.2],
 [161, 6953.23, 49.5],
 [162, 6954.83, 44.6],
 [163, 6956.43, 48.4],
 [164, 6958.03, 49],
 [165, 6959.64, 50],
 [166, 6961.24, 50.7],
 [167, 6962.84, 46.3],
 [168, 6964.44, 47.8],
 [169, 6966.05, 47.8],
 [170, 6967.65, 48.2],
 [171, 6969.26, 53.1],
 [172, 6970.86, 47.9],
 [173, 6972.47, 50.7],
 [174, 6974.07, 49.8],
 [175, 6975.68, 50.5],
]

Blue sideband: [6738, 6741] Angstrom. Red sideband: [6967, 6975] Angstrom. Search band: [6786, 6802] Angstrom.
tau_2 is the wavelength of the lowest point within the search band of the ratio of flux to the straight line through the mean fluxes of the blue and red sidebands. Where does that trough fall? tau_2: 6793.39 Angstrom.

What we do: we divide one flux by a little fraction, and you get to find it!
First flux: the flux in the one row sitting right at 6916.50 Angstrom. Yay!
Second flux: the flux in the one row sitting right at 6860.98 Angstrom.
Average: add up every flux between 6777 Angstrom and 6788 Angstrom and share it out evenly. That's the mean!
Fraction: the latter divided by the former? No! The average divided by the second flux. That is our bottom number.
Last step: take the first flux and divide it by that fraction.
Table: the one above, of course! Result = 43.3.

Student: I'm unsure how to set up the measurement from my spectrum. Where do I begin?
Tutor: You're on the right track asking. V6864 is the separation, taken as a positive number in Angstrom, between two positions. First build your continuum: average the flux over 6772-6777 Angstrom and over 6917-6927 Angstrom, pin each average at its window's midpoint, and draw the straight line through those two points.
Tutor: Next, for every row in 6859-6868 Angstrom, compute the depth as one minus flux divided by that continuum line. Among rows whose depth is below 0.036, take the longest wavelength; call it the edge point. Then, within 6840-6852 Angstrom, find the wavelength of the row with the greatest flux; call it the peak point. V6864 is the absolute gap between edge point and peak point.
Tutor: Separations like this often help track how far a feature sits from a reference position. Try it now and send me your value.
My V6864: 20.5 Angstrom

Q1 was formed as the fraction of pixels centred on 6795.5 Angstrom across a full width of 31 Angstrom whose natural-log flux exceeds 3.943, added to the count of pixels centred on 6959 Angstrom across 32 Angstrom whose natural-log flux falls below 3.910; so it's 12.3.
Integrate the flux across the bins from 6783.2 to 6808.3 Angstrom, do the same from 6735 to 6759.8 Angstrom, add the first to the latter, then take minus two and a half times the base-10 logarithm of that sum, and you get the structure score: -8.48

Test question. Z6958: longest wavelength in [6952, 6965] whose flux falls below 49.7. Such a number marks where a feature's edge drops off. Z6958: 6964.44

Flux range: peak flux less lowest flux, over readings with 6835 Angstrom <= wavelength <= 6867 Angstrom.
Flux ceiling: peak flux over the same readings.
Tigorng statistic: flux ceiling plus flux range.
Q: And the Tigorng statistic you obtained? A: 61.3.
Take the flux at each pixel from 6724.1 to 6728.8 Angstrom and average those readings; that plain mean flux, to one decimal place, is 49.7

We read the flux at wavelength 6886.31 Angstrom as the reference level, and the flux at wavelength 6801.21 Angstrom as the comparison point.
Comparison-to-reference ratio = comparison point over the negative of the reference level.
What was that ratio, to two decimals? -1.20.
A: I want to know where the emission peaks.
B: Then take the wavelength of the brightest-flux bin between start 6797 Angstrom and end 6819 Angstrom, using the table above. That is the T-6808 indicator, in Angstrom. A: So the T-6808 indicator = 6801.21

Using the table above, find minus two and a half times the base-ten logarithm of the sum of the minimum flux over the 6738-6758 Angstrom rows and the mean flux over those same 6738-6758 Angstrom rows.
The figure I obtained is -4.93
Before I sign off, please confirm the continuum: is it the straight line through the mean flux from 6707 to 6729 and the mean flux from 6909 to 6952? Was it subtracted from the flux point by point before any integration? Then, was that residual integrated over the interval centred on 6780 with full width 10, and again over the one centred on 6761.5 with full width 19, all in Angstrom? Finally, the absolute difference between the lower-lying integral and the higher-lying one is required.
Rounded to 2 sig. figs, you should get 49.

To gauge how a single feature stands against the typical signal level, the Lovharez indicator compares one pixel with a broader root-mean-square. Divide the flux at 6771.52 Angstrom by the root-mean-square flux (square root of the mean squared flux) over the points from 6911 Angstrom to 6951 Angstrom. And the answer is 1.03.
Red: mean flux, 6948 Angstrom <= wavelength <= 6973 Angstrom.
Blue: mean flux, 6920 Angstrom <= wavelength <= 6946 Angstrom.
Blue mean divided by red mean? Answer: 1.022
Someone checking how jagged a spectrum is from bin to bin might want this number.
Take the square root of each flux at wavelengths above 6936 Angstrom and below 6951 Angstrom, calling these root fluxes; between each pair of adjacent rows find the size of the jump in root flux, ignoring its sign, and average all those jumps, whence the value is 0.296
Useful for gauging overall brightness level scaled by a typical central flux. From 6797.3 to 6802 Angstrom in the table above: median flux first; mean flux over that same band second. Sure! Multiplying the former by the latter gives 2504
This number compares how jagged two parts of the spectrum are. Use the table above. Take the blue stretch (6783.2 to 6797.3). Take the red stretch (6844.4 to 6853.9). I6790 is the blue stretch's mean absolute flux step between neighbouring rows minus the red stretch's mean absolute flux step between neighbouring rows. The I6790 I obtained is -1.30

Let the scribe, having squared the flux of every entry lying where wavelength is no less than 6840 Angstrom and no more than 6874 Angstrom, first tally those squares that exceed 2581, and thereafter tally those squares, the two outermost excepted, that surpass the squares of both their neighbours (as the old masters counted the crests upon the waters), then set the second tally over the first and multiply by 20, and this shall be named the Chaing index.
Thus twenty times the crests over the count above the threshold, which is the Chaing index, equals 23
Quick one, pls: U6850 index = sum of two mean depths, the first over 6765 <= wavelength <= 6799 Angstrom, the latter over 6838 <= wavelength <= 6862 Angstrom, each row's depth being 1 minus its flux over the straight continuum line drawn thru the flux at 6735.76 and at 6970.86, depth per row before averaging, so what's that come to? -0.123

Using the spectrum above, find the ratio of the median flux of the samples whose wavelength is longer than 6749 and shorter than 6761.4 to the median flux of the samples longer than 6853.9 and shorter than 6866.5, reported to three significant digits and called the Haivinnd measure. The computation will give 1.02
